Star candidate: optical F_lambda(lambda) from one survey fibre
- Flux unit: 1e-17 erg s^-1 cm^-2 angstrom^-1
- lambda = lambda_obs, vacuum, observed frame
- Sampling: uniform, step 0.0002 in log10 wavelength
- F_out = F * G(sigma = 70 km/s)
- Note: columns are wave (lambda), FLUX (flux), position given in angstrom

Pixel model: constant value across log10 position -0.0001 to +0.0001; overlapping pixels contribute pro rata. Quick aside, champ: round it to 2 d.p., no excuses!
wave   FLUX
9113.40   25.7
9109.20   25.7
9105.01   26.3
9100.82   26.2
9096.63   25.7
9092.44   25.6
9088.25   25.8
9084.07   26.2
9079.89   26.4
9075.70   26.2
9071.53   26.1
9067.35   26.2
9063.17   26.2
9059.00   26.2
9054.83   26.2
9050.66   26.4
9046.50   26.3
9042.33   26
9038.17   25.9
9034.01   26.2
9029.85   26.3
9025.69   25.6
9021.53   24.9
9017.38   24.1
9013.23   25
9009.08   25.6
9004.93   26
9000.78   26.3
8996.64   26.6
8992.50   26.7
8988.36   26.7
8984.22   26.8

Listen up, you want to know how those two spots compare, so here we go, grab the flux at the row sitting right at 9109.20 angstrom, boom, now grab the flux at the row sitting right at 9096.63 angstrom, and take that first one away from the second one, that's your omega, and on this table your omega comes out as 0.00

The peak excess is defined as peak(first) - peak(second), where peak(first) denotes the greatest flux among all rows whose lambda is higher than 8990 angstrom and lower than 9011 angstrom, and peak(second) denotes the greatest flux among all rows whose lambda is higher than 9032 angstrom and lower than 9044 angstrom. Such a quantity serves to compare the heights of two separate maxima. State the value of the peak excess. 0.50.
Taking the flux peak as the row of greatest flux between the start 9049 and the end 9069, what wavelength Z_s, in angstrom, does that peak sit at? 9050.66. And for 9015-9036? 9029.85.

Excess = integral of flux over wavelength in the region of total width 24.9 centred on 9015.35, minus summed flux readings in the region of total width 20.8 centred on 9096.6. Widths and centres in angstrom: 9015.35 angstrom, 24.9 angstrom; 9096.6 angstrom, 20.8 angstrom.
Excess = 498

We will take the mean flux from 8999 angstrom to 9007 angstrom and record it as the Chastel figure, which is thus 26.1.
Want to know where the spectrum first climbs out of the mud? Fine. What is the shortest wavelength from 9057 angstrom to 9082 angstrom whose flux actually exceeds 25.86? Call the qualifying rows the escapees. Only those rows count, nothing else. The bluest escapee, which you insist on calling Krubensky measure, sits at 9059.00 angstrom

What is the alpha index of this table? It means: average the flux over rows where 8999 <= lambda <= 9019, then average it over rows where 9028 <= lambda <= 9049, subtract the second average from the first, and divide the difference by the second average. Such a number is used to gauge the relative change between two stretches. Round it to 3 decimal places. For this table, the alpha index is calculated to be -0.028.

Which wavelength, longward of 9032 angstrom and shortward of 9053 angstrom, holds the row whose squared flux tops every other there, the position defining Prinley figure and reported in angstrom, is 9050.66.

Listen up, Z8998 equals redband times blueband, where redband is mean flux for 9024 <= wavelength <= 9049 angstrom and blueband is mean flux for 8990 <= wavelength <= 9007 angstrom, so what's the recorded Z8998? 688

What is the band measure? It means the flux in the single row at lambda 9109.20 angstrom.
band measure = 25.7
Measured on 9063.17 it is 26.2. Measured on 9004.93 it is 26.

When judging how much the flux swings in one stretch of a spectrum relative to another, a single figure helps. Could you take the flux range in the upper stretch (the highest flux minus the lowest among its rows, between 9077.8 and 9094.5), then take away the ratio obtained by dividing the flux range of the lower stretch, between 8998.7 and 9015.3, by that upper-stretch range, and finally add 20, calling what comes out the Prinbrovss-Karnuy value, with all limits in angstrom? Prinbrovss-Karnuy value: 19.2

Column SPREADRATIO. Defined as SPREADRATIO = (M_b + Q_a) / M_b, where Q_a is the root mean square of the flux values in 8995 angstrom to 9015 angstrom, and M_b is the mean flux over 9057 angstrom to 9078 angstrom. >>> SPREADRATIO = 1.99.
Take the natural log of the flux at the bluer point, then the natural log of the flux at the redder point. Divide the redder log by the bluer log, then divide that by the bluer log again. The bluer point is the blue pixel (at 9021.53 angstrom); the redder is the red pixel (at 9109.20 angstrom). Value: 0.314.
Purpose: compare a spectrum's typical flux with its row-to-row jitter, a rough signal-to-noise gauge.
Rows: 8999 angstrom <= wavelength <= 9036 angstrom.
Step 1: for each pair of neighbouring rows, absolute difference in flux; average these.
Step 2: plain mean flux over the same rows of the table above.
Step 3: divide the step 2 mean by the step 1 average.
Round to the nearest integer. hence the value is 45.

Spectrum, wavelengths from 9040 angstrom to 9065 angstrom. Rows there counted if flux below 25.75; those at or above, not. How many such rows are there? 0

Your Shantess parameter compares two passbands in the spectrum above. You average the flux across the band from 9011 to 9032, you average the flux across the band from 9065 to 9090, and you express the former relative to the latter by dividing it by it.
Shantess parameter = 0.96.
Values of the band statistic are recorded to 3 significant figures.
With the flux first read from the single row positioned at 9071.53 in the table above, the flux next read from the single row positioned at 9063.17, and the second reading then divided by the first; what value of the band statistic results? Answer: 1.00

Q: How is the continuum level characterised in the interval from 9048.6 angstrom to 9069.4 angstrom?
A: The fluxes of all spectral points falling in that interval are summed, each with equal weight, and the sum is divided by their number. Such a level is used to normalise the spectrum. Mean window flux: 26.24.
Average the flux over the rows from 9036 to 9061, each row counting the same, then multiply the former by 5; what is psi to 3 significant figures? 131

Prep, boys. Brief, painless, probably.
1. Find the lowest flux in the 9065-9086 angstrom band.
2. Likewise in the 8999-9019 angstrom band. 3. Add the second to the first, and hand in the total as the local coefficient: 50.2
